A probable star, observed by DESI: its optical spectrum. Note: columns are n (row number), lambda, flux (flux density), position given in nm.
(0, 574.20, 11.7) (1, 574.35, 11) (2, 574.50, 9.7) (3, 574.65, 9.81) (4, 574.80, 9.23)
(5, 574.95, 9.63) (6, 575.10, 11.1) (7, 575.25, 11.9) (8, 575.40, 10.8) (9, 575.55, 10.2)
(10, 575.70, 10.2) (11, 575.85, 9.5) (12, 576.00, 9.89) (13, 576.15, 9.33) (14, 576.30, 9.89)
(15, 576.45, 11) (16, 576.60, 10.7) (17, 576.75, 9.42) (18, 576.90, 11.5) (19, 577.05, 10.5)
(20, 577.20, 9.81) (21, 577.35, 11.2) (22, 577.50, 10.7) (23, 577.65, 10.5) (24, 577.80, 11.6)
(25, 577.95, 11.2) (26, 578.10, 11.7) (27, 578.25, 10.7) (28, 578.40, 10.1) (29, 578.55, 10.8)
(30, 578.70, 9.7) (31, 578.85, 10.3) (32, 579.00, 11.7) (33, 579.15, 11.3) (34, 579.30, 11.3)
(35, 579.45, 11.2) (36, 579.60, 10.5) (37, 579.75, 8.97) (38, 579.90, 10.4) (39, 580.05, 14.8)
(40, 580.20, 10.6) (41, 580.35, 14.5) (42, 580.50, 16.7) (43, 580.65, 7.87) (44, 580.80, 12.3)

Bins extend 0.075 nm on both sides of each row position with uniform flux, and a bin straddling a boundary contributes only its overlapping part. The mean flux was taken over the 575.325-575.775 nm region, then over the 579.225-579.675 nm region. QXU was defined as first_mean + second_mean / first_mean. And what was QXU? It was 11.5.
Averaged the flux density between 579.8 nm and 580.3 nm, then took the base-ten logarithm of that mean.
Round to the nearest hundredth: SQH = 1.08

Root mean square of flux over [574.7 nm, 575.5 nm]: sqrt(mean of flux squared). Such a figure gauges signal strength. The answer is 10.6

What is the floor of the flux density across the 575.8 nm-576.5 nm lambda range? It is 9.33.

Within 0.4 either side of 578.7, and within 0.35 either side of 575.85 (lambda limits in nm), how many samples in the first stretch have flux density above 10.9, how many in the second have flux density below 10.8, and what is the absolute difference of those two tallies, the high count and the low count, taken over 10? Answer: 0.40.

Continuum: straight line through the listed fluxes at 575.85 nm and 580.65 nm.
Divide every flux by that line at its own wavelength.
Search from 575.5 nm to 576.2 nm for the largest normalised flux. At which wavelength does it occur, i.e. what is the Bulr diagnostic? 575.70 nm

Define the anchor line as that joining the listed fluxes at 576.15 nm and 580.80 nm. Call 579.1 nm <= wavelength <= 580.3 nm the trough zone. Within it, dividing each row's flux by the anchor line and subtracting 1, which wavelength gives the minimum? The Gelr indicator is 579.75 nm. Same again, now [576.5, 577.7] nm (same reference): 576.75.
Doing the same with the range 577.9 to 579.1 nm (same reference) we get 578.70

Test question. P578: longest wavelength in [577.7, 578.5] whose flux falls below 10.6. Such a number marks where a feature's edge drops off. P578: 578.40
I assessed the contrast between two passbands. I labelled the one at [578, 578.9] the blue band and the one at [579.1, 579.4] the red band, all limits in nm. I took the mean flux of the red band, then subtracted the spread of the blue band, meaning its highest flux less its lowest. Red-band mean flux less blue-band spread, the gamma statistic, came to 9.3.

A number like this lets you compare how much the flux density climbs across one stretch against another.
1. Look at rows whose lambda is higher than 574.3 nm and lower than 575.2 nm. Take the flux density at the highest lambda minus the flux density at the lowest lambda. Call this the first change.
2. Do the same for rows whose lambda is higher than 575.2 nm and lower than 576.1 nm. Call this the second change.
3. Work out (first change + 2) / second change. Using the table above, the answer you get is -1.0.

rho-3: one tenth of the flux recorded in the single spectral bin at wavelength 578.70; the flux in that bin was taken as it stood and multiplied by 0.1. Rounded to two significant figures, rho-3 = 0.97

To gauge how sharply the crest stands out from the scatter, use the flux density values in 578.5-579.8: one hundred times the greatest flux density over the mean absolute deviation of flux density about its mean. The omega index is 1701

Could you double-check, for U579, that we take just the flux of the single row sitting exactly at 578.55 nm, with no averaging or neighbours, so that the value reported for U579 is 10.8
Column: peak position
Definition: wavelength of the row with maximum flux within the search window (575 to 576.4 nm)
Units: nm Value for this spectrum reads 575.25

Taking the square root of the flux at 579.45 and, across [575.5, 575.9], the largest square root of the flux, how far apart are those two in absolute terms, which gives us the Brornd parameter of 0.15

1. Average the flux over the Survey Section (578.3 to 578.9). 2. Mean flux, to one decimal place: 10.2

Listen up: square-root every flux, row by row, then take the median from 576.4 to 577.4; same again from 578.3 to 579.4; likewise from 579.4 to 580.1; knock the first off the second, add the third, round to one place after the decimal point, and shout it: 3.3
